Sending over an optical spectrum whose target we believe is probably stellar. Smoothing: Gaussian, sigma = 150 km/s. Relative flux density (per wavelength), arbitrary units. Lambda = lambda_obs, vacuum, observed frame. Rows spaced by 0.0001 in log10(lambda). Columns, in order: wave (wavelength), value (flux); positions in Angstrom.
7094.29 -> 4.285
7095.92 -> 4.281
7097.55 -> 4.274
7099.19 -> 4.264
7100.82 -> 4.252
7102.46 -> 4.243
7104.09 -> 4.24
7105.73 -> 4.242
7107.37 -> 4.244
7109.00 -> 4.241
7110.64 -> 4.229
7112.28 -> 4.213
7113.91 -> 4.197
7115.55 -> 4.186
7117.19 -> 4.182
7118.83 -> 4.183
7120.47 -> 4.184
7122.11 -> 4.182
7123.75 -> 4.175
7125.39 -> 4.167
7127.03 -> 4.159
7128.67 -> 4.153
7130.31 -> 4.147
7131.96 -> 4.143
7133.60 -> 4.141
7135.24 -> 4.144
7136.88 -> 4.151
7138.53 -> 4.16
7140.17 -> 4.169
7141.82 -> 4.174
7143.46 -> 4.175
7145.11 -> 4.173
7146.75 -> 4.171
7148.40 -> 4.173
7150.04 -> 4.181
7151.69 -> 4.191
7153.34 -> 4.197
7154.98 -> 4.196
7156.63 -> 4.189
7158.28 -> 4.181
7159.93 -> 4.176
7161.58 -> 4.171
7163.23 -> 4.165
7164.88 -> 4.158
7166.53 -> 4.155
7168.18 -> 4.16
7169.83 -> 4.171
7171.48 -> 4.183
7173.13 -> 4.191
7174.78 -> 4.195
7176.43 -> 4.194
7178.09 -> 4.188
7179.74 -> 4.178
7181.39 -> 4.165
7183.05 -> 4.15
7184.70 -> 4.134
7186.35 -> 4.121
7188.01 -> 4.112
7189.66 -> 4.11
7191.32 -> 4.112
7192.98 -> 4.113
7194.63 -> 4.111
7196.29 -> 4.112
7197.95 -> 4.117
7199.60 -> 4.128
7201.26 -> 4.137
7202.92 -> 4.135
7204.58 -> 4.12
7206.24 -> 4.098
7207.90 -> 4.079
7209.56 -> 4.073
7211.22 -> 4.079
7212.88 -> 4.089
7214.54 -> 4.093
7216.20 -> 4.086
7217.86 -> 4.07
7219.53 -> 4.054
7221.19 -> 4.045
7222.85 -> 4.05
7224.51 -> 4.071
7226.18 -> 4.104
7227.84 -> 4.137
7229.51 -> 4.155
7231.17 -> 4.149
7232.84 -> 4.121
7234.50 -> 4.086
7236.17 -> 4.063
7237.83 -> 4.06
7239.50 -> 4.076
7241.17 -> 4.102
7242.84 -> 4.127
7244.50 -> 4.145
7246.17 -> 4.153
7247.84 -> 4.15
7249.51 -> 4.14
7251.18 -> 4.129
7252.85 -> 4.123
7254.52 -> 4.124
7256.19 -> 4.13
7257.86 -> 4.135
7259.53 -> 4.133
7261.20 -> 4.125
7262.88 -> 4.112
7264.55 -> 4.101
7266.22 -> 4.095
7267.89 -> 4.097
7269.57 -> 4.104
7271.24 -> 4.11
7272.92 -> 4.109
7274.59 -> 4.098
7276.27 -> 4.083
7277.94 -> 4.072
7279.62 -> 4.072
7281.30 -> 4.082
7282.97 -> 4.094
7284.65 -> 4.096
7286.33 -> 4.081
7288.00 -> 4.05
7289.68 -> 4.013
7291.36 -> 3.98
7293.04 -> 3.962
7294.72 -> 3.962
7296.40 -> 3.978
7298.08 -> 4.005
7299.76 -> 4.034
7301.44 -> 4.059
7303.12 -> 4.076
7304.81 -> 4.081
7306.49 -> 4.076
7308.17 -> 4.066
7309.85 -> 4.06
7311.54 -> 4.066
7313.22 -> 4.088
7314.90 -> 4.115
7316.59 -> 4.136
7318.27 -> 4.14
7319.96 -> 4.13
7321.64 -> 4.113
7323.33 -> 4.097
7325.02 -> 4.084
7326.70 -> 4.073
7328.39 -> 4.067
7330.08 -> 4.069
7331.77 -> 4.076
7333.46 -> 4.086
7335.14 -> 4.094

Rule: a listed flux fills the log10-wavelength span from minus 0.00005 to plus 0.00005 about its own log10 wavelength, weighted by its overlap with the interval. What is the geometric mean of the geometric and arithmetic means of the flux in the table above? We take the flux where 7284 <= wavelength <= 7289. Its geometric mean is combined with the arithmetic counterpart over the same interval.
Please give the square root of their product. 4.08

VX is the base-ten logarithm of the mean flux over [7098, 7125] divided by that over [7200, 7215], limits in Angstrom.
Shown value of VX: 0.0121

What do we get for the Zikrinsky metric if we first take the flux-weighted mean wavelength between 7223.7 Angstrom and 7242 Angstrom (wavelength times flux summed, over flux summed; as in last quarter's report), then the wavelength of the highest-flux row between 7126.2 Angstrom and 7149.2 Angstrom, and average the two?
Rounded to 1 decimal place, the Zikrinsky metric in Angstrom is 7188.1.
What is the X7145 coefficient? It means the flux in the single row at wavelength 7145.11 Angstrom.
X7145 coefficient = 4.173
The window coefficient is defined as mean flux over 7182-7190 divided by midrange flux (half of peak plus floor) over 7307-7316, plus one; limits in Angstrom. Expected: 2.01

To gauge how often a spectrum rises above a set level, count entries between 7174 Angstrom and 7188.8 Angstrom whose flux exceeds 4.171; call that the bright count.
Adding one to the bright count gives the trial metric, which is 5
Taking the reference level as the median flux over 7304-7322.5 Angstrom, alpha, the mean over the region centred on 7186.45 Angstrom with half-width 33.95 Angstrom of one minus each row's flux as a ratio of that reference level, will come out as -0.012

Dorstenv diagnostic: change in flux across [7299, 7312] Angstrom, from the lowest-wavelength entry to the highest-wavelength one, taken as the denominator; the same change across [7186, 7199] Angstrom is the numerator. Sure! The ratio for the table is -0.1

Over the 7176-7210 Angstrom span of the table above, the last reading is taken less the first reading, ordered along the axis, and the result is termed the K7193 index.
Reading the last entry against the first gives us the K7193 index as -0.12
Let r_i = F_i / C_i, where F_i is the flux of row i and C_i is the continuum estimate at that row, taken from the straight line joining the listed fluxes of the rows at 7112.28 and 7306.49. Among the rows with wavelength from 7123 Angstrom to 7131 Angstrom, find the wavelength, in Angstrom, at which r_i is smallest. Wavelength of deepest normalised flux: 7130.31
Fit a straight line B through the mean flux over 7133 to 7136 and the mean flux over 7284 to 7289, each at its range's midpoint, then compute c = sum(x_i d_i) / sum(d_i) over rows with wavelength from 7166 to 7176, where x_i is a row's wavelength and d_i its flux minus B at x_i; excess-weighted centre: 7171.6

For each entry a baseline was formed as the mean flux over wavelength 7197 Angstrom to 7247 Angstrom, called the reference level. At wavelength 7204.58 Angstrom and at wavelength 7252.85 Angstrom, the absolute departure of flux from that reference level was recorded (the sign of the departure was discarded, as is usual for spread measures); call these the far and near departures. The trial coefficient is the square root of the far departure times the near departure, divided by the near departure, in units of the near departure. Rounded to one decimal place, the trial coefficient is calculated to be 0.9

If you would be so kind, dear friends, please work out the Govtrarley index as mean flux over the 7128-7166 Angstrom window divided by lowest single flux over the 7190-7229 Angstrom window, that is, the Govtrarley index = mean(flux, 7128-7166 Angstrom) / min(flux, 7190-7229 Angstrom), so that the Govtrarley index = 1.03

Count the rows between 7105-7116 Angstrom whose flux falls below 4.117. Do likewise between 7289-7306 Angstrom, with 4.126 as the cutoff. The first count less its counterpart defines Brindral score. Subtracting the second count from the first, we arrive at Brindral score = -10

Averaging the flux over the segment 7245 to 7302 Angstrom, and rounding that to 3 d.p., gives 4.082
